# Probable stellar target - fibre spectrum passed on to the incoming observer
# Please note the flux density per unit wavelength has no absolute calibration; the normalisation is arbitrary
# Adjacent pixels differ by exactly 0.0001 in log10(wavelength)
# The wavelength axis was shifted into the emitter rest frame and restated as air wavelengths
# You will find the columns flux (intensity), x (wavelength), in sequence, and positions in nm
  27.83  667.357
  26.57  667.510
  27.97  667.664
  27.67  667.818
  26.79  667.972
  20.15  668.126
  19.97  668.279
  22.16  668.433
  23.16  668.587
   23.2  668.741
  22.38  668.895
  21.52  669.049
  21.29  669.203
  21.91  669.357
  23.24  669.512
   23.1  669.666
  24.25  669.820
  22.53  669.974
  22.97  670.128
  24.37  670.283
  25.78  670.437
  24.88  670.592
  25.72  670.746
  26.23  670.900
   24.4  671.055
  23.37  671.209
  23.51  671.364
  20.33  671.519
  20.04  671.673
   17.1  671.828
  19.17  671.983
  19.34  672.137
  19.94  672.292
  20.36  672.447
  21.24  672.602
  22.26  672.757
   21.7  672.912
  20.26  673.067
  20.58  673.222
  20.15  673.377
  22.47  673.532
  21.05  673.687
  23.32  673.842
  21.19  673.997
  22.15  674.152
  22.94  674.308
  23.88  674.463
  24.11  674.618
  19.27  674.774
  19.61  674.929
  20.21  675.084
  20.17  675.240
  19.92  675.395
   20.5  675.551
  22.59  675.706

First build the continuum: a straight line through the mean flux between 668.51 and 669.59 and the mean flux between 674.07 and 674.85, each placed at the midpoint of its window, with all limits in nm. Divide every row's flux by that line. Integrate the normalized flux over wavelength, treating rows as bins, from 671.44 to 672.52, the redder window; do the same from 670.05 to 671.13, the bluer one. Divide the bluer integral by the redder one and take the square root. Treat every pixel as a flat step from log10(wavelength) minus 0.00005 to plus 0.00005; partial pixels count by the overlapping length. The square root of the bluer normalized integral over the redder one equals 1.13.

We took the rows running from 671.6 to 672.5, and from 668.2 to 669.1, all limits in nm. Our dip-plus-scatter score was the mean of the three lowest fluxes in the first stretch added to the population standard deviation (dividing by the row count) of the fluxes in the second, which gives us 19.6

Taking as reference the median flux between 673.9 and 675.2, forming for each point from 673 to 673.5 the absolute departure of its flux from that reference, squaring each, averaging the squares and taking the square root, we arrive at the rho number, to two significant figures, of 1.4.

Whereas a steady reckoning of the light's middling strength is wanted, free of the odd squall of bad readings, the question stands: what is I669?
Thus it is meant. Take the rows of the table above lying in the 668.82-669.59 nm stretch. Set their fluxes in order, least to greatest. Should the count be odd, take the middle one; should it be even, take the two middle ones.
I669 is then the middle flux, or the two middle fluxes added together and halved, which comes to 21.9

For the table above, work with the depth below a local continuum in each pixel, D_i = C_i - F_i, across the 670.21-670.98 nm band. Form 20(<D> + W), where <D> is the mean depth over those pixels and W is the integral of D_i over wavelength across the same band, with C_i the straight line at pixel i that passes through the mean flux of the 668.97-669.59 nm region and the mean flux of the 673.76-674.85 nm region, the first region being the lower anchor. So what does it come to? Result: -117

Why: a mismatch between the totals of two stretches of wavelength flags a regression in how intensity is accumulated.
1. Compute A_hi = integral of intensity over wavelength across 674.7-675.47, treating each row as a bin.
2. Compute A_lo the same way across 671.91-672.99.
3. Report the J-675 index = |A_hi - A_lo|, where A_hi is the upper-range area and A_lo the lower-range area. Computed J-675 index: 6.9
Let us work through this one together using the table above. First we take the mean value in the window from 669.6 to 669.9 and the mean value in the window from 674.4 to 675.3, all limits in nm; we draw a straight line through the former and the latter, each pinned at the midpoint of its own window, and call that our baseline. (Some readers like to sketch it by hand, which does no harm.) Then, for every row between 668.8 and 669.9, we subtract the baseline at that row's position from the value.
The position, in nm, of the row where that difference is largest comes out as 669.820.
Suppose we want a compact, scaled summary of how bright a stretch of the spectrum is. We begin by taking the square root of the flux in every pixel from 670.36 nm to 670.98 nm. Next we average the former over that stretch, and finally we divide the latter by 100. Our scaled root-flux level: 0.0506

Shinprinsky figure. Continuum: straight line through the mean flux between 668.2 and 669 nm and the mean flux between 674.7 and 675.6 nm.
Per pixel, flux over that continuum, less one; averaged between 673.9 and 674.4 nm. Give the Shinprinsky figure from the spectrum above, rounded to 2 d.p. 0.09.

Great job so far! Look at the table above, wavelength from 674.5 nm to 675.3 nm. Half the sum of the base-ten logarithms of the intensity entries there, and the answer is 3.28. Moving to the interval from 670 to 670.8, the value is 3.48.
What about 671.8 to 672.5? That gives 3.21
